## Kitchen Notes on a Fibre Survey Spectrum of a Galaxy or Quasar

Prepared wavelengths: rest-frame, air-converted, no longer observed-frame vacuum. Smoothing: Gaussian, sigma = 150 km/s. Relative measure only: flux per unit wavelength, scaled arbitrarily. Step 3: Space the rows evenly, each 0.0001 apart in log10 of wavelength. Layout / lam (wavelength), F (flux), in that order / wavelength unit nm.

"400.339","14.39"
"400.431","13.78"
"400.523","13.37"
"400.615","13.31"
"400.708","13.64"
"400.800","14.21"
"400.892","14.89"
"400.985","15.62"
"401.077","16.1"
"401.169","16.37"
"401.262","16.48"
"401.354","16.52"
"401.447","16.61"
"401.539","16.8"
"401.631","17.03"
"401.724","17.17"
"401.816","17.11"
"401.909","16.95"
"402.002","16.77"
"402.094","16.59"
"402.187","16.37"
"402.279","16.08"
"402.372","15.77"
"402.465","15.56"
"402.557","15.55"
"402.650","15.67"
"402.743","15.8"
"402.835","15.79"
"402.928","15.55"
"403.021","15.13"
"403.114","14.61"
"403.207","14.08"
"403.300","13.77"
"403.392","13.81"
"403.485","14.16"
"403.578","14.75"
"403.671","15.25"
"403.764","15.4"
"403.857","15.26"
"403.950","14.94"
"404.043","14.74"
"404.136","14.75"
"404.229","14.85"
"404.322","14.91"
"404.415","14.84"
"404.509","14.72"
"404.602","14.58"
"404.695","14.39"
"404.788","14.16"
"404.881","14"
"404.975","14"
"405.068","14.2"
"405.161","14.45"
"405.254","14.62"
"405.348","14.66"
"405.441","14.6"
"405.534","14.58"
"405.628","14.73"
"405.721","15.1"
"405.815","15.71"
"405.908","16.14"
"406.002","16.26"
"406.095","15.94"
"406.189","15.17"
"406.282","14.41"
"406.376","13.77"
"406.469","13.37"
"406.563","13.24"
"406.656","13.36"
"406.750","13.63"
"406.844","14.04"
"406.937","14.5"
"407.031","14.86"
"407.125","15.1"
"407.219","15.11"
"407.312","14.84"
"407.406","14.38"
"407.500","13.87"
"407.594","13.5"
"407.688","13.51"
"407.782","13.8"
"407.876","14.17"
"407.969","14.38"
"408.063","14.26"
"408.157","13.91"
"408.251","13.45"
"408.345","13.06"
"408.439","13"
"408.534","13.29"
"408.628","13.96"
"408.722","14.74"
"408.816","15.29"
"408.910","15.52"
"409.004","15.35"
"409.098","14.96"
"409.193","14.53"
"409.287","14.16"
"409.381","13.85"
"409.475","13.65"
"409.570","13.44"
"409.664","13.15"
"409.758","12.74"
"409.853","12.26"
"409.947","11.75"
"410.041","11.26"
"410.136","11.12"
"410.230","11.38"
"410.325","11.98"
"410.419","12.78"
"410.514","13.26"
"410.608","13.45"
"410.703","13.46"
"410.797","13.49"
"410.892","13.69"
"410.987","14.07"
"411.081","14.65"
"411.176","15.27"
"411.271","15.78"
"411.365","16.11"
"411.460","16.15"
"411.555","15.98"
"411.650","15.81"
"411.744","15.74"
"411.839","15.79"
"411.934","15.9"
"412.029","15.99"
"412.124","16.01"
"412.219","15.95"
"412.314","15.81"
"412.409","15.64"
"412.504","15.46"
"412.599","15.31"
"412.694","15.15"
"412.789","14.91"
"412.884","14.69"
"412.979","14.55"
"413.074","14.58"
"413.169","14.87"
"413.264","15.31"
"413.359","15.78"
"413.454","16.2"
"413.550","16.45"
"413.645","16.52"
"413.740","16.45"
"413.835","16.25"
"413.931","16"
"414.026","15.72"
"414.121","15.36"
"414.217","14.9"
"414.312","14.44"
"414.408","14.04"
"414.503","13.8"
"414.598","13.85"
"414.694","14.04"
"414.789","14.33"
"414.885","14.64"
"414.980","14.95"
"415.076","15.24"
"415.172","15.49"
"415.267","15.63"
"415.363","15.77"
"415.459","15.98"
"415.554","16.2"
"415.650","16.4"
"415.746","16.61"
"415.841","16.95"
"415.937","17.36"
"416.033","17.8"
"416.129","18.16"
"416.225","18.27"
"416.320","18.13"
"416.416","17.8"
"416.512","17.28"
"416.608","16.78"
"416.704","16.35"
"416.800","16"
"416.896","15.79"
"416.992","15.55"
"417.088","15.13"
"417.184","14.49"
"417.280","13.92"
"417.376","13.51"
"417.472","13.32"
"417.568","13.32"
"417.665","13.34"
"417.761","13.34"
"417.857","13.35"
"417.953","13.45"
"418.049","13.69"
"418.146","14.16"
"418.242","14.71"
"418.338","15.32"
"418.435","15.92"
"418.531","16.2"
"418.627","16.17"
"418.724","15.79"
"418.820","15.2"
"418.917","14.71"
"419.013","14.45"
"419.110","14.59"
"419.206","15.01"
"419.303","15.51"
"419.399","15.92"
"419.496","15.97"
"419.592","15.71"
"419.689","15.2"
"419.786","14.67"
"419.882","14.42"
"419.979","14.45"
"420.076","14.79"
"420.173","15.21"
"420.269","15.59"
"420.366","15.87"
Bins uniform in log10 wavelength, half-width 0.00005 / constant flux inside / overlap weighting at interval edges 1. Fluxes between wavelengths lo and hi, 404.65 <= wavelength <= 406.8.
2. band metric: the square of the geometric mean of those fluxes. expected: 211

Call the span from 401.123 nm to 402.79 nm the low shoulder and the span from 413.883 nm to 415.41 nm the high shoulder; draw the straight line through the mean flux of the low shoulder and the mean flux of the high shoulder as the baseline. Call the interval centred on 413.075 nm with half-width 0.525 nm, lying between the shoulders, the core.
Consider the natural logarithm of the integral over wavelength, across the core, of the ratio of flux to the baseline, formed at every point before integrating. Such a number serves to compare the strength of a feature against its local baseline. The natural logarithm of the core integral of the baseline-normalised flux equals 0.06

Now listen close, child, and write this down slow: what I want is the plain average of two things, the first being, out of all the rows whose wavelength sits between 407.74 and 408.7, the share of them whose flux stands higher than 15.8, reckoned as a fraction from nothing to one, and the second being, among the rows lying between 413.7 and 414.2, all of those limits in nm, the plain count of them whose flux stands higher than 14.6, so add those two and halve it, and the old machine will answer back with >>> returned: 2.5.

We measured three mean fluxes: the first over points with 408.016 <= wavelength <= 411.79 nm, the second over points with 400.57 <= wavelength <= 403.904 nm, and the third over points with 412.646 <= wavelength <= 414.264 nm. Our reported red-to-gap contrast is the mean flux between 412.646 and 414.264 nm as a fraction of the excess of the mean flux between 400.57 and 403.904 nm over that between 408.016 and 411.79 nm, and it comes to 9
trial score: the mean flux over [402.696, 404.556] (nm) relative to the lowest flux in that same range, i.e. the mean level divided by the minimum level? 1.079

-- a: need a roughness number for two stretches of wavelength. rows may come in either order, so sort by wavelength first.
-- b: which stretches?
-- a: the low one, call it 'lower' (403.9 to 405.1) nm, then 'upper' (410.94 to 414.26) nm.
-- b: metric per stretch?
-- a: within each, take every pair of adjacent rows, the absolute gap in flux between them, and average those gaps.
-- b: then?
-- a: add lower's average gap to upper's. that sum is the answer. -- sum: 0.35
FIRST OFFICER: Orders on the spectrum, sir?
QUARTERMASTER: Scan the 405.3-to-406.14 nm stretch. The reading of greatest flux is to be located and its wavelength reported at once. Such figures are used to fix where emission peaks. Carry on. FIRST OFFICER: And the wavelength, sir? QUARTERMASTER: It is 406.002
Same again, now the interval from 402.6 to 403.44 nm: 402.743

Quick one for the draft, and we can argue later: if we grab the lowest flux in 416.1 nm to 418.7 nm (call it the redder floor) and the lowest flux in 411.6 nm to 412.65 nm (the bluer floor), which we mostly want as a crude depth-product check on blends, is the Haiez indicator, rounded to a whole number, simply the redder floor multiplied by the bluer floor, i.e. 204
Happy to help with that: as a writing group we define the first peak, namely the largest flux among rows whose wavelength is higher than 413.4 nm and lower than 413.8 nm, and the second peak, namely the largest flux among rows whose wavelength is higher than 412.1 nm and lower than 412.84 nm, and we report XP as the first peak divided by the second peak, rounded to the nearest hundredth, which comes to 1.03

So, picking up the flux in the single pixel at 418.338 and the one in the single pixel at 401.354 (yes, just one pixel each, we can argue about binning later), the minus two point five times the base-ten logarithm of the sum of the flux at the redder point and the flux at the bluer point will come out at -3.76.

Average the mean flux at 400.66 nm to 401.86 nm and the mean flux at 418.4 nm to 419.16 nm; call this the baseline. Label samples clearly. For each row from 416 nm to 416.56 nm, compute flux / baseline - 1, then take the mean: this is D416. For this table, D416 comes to 0.14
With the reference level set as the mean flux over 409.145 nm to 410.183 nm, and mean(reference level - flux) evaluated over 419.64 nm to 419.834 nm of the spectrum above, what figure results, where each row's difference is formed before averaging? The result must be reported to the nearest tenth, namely -2.0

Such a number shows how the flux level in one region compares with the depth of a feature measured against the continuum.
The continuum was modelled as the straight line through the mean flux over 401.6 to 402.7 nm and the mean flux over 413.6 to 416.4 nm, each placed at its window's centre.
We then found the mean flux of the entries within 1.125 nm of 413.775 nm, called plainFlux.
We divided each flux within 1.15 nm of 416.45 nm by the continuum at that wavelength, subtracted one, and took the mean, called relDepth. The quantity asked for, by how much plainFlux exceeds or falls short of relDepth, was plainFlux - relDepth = 15.1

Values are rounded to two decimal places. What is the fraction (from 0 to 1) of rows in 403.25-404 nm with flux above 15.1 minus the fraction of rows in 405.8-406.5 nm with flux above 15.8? 0.00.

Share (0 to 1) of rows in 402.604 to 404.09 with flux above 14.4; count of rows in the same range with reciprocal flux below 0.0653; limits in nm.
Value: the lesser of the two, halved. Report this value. 0.4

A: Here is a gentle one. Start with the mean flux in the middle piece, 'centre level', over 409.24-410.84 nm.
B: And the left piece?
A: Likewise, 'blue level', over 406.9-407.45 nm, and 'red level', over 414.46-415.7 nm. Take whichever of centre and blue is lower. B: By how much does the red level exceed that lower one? 2.3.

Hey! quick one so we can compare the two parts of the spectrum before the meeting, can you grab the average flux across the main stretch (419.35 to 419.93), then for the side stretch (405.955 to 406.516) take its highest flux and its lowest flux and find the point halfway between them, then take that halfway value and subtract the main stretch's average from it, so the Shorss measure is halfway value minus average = -0.5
